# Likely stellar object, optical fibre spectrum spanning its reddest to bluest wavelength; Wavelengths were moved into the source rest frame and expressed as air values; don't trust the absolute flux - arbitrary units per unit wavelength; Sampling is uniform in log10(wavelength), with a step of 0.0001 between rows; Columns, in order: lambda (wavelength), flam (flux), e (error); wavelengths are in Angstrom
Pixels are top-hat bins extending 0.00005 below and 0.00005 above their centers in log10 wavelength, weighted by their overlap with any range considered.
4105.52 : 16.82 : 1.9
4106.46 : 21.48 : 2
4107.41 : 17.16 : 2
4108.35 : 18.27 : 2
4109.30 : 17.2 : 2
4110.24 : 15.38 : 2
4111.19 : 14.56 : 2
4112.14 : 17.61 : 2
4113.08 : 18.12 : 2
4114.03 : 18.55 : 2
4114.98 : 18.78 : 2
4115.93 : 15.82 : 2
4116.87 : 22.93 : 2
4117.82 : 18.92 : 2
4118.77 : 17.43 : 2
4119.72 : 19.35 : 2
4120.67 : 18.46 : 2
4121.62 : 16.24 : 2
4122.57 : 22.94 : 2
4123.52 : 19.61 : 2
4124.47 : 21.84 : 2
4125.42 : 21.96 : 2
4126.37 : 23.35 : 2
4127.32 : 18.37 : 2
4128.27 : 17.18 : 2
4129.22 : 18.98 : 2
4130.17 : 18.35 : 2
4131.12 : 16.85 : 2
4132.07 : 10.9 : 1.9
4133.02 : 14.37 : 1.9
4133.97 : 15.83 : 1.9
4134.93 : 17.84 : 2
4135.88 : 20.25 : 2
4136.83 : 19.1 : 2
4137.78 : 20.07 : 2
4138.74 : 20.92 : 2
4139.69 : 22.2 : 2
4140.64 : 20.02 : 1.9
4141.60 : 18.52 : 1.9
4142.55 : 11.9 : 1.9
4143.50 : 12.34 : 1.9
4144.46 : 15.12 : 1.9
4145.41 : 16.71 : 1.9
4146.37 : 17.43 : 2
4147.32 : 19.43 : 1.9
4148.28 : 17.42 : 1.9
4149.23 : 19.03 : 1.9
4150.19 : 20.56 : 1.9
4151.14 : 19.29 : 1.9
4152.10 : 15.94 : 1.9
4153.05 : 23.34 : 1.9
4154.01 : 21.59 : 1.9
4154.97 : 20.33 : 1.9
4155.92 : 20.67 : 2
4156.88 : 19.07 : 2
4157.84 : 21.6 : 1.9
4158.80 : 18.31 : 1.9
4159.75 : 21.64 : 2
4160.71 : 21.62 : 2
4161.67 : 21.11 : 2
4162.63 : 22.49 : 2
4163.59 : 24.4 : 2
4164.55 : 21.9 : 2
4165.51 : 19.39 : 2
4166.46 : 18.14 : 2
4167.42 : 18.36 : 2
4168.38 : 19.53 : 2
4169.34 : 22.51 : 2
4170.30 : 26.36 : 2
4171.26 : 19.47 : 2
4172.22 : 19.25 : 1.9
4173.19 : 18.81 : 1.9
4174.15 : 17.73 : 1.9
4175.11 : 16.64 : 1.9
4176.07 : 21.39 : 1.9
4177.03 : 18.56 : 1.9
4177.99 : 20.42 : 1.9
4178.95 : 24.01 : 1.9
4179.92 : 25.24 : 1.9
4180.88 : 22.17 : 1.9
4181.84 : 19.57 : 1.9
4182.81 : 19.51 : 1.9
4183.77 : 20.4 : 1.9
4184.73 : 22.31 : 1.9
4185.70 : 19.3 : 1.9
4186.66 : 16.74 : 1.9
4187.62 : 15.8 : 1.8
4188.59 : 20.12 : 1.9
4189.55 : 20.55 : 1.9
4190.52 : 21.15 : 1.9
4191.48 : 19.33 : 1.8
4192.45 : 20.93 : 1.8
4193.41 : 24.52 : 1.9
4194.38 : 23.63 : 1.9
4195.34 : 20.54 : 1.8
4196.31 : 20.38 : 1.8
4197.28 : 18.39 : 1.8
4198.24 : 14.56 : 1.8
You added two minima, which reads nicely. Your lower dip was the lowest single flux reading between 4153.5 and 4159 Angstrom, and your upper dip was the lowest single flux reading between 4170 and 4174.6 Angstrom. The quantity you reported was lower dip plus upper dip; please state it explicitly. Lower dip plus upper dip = 36.0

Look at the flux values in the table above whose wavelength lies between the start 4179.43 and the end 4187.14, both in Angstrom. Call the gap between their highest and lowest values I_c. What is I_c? 8.5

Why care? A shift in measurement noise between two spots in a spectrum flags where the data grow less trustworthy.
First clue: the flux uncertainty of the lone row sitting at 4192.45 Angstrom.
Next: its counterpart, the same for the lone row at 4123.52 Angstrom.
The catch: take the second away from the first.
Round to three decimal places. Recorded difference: -0.200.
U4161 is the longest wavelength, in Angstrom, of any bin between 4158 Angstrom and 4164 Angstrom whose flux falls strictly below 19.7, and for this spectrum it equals 4158.80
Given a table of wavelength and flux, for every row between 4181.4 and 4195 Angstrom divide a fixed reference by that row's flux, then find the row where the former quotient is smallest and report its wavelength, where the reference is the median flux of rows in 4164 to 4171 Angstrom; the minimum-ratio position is 4193.41 Angstrom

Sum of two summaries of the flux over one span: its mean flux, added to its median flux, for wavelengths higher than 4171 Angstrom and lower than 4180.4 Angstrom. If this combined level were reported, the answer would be 39.5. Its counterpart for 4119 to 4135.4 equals 36.7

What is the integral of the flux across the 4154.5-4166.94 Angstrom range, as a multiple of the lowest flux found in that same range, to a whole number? 14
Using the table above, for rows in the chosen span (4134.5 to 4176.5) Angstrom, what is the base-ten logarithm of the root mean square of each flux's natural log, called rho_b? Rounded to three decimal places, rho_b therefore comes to 0.472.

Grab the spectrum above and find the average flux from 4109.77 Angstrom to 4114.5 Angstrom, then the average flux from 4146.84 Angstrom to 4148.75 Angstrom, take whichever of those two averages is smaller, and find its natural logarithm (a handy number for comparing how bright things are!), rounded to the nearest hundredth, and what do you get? 2.82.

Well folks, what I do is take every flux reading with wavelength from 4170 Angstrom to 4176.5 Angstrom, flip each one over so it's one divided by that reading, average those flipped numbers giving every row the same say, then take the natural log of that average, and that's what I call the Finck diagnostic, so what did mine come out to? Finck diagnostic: -2.97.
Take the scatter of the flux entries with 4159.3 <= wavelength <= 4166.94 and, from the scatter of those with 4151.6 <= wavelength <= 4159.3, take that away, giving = 0.4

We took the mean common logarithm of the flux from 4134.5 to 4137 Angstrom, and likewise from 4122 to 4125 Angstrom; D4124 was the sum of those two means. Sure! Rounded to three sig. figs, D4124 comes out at 2.61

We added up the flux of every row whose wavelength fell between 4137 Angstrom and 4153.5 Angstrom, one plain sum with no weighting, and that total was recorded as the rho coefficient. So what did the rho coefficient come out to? 310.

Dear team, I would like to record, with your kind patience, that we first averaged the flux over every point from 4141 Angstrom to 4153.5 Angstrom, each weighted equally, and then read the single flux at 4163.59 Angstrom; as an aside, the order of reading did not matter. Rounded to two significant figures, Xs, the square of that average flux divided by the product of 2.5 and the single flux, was 5.0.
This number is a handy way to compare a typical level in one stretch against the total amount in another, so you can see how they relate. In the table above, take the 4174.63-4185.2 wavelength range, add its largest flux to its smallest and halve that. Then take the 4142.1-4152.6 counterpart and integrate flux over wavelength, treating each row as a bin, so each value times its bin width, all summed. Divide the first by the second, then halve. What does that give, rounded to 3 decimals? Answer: 0.059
